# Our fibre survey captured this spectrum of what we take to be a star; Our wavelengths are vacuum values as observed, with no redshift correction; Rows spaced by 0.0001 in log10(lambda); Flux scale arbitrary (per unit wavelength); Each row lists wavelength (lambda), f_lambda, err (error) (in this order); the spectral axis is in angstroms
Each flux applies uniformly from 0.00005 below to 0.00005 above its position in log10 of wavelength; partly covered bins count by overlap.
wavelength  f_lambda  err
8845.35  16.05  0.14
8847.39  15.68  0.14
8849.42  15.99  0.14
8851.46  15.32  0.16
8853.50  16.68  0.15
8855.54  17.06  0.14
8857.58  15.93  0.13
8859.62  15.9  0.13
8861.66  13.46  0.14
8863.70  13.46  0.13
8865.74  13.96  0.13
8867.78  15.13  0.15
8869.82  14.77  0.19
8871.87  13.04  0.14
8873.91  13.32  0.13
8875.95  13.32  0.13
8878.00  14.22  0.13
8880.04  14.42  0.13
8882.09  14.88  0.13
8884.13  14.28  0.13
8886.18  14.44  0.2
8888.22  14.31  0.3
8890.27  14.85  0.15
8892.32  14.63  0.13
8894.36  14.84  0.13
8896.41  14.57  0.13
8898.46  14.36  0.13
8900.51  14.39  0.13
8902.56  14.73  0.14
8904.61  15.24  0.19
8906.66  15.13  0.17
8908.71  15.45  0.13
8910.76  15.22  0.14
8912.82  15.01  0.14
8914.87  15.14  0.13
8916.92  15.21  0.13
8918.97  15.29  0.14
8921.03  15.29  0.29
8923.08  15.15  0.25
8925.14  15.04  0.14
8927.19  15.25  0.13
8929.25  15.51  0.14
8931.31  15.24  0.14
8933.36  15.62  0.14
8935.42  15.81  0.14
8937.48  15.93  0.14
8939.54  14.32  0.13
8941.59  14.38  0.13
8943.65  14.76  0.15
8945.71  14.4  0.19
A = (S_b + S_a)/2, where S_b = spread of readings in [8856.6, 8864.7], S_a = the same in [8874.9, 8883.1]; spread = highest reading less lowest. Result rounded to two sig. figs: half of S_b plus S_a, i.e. 2.0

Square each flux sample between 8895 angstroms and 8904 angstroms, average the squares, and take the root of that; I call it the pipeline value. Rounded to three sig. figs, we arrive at 14.5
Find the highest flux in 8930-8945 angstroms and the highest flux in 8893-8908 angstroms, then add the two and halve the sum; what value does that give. 15.6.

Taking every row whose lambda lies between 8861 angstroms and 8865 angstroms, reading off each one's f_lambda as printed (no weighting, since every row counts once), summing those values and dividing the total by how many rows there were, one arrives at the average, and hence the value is 13.5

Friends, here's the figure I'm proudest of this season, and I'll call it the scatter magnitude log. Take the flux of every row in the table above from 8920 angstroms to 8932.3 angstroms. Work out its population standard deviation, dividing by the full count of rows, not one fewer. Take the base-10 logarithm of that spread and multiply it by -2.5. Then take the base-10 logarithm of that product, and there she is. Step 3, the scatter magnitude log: 0.3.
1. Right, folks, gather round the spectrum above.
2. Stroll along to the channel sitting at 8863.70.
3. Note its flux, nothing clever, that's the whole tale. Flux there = 13.46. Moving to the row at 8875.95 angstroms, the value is 13.32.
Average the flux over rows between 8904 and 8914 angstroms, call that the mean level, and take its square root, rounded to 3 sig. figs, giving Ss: 3.90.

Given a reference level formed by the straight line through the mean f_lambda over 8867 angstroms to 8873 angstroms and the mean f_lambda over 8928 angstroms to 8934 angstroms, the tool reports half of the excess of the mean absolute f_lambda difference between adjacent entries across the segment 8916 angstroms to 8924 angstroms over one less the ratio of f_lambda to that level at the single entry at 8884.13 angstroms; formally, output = 0.03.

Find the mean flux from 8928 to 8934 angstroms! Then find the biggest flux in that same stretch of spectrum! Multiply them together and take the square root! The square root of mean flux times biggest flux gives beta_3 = 15.5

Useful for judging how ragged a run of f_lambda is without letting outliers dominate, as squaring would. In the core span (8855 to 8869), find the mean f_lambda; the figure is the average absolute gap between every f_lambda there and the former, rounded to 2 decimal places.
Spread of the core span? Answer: 1.16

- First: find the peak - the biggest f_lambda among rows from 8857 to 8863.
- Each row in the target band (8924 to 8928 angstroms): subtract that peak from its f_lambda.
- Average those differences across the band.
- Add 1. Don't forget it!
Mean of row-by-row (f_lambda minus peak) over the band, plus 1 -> 0.21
